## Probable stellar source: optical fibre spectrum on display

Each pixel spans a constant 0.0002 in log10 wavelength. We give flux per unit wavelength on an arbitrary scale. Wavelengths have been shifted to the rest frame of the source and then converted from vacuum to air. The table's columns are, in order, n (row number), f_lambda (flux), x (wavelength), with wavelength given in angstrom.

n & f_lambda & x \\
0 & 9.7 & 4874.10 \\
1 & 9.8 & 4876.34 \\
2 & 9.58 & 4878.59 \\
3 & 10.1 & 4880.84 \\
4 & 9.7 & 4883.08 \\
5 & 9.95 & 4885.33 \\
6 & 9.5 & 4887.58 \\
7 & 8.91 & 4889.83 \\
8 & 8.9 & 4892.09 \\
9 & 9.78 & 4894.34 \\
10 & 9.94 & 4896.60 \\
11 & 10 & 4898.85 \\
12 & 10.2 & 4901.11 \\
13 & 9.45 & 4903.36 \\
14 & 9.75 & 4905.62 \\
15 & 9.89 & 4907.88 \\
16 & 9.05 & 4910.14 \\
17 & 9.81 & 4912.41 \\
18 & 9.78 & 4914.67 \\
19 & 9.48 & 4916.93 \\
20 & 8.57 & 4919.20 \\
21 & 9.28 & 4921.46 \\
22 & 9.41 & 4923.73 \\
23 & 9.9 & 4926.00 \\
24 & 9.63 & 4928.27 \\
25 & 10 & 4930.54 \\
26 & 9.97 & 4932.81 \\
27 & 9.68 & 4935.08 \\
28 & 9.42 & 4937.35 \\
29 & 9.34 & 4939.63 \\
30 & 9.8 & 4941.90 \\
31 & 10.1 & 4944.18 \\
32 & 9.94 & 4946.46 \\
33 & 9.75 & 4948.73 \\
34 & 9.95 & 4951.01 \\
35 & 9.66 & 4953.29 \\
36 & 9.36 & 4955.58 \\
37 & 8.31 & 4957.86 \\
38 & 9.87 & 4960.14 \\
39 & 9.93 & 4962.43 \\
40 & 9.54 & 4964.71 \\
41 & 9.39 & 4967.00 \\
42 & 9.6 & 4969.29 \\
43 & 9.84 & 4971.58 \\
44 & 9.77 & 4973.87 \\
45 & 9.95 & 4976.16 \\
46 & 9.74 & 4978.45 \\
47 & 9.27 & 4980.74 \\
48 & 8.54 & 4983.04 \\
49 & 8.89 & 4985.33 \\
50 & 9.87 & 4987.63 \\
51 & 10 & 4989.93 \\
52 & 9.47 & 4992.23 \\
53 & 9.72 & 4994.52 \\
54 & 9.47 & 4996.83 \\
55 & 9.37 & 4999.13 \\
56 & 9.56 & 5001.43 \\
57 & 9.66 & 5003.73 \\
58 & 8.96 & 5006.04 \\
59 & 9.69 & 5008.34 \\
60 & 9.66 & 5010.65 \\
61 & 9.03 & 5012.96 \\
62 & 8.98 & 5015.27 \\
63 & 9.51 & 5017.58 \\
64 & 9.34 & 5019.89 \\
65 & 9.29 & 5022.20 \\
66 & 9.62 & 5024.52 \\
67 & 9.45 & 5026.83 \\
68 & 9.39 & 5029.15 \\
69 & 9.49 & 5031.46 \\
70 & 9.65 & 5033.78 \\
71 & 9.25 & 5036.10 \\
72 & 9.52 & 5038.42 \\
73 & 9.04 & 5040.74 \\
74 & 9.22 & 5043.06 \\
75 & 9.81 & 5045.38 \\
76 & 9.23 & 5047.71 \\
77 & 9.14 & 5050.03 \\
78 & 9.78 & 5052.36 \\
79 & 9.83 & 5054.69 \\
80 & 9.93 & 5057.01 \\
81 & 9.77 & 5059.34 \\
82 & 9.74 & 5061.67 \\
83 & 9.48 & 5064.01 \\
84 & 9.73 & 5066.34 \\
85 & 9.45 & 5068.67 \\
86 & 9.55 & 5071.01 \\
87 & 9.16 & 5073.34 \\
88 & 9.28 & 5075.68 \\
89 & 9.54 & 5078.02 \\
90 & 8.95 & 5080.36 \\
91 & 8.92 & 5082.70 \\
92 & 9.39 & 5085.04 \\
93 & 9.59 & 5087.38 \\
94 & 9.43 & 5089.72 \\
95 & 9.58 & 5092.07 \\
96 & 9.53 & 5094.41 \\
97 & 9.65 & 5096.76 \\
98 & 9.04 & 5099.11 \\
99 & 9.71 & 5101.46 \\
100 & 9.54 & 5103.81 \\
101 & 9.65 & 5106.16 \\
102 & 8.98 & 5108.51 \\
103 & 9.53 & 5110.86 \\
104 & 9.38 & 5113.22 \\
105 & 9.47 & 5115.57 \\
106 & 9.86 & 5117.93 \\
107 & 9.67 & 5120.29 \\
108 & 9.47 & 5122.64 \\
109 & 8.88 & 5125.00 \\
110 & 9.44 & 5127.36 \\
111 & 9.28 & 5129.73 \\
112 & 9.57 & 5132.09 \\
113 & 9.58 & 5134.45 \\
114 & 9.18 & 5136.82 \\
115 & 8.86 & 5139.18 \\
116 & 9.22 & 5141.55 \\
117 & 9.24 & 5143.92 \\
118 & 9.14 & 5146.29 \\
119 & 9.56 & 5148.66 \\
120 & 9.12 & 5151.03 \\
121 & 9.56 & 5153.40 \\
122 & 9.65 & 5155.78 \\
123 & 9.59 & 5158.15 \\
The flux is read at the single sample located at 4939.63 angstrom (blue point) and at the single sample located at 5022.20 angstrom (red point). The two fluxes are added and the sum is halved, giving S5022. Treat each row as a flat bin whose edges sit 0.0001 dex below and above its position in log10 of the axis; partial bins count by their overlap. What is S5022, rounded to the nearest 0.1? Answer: 9.3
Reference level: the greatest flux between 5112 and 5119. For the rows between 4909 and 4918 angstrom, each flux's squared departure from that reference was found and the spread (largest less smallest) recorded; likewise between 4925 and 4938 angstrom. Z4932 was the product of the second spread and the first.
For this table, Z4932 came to 0.125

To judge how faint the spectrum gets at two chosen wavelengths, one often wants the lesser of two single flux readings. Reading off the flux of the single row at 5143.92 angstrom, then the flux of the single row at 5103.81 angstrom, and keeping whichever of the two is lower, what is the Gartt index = 9.24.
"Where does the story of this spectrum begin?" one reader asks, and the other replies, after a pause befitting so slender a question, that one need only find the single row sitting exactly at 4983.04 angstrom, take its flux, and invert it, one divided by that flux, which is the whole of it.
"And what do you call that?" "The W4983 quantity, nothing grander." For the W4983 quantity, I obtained 0.117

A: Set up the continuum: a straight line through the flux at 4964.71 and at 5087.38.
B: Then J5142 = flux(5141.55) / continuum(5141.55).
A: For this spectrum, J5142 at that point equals 0.96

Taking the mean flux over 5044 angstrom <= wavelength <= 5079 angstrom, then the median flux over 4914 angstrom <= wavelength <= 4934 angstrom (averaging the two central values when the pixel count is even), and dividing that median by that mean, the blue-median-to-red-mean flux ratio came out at 1.01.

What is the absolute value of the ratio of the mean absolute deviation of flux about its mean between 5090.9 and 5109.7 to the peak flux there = 0.023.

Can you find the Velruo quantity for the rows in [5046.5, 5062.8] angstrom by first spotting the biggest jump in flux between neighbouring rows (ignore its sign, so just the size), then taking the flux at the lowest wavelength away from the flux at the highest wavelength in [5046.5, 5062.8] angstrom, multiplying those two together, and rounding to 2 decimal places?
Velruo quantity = 0.33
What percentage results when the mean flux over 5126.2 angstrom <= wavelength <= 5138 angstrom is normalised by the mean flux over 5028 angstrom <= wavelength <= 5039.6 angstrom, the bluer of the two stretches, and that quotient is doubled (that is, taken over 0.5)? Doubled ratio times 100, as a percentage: 199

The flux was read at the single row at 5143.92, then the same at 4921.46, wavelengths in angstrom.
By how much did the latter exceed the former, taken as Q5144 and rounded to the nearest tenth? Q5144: 0.0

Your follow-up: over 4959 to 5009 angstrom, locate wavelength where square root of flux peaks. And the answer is 4989.93 angstrom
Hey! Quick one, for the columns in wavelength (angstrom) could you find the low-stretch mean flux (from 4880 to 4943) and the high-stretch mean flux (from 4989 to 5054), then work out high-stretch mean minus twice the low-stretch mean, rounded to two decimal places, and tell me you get -9.79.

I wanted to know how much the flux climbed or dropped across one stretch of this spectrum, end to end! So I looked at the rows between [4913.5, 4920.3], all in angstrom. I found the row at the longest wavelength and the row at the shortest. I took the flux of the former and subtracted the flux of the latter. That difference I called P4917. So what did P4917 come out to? -1.2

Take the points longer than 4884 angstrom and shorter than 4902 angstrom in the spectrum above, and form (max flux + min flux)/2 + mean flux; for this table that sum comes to 19.2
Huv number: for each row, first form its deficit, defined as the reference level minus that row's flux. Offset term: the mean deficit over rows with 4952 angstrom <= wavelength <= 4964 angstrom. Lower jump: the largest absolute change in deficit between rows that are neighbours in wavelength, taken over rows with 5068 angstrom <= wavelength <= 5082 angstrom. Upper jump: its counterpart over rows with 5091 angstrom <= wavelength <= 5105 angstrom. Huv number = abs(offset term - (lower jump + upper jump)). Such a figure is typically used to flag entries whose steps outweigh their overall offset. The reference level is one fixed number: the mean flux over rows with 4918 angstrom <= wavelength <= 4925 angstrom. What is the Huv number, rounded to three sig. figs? 1.60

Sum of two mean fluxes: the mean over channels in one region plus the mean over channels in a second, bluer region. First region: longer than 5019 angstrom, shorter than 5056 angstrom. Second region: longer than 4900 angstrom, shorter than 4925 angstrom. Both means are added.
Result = 18.96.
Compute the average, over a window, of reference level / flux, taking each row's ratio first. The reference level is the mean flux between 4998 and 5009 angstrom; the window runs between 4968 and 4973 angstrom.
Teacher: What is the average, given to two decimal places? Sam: 0.97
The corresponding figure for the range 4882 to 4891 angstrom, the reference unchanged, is 0.99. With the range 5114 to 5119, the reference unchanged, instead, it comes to 0.98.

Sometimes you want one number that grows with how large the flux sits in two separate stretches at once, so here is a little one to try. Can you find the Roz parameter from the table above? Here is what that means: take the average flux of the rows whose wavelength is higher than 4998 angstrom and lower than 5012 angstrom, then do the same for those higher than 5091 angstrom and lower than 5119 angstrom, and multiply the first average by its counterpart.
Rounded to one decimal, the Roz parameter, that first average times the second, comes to 90.0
